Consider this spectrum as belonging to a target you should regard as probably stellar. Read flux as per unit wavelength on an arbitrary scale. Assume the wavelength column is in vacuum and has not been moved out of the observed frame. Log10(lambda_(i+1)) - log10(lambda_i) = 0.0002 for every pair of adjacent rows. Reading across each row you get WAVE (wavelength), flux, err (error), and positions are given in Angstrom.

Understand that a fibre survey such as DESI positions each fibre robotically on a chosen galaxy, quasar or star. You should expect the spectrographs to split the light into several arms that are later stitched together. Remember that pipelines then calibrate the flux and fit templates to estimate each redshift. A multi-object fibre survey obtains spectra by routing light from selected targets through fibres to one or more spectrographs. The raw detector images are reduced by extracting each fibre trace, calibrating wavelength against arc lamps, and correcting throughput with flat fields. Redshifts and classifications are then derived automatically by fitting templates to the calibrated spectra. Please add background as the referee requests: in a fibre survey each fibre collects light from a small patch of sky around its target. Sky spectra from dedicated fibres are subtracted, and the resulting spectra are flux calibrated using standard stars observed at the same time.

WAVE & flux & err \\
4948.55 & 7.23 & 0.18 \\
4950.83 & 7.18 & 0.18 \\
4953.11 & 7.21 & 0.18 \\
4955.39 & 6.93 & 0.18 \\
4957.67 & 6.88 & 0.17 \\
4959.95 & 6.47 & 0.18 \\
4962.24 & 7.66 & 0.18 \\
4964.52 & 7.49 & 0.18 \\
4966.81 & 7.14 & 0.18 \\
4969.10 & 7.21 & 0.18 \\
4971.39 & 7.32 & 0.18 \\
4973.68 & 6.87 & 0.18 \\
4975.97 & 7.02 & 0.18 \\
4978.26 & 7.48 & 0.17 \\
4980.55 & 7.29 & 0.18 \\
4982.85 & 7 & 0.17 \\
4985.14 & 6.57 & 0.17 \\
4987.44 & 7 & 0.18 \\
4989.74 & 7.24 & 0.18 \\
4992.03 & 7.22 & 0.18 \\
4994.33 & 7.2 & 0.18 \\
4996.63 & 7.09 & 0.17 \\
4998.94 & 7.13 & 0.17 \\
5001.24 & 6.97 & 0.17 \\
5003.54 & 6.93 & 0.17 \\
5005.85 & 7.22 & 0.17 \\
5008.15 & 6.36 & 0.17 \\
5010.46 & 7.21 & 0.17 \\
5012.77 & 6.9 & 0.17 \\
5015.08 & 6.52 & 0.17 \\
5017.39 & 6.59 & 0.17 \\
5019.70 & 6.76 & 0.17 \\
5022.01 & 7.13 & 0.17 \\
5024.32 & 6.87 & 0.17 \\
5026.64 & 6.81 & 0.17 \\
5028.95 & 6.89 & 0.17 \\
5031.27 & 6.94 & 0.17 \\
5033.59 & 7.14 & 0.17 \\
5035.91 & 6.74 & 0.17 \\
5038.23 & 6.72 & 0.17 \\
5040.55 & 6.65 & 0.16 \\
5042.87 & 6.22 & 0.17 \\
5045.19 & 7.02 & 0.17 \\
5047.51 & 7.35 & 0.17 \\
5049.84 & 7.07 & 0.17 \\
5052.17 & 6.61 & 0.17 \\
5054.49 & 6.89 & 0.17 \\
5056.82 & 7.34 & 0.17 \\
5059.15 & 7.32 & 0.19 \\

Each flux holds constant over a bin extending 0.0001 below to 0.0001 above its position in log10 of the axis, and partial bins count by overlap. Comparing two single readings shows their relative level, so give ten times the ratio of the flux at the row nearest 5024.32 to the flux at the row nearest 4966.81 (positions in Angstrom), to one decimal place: 9.6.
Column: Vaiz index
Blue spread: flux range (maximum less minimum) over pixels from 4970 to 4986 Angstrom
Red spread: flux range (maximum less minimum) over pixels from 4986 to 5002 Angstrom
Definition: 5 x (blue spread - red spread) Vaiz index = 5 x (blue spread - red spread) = 3.2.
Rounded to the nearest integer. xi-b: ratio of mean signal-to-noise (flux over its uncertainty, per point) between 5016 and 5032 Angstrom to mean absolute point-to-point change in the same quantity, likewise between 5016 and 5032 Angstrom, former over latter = 42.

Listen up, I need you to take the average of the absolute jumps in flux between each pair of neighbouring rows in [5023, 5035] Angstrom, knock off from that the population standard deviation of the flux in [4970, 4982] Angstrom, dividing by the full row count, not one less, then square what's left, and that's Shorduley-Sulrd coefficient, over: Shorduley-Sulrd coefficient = 0.015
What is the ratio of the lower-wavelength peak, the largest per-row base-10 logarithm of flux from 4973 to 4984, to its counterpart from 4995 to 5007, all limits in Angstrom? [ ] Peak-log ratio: 1.02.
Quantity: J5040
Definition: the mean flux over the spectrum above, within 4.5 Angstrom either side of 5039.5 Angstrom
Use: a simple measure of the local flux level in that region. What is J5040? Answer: 6.58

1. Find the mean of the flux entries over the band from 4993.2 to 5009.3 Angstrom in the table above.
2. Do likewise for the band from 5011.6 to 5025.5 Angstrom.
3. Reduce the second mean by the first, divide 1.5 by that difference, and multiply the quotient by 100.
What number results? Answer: -787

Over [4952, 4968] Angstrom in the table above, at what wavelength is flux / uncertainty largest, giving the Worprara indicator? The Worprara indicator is 4962.24 Angstrom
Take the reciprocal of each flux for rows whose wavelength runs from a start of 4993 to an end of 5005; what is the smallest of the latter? 0.139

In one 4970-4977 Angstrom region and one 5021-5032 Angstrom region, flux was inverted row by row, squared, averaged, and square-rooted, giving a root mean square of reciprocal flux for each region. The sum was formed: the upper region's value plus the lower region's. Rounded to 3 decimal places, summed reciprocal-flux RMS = 0.286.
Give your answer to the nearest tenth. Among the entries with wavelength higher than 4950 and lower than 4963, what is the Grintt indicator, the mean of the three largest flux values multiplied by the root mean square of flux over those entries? 51.9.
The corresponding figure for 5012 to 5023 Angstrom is 47.0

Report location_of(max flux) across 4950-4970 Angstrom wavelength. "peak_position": 4962.24 Angstrom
